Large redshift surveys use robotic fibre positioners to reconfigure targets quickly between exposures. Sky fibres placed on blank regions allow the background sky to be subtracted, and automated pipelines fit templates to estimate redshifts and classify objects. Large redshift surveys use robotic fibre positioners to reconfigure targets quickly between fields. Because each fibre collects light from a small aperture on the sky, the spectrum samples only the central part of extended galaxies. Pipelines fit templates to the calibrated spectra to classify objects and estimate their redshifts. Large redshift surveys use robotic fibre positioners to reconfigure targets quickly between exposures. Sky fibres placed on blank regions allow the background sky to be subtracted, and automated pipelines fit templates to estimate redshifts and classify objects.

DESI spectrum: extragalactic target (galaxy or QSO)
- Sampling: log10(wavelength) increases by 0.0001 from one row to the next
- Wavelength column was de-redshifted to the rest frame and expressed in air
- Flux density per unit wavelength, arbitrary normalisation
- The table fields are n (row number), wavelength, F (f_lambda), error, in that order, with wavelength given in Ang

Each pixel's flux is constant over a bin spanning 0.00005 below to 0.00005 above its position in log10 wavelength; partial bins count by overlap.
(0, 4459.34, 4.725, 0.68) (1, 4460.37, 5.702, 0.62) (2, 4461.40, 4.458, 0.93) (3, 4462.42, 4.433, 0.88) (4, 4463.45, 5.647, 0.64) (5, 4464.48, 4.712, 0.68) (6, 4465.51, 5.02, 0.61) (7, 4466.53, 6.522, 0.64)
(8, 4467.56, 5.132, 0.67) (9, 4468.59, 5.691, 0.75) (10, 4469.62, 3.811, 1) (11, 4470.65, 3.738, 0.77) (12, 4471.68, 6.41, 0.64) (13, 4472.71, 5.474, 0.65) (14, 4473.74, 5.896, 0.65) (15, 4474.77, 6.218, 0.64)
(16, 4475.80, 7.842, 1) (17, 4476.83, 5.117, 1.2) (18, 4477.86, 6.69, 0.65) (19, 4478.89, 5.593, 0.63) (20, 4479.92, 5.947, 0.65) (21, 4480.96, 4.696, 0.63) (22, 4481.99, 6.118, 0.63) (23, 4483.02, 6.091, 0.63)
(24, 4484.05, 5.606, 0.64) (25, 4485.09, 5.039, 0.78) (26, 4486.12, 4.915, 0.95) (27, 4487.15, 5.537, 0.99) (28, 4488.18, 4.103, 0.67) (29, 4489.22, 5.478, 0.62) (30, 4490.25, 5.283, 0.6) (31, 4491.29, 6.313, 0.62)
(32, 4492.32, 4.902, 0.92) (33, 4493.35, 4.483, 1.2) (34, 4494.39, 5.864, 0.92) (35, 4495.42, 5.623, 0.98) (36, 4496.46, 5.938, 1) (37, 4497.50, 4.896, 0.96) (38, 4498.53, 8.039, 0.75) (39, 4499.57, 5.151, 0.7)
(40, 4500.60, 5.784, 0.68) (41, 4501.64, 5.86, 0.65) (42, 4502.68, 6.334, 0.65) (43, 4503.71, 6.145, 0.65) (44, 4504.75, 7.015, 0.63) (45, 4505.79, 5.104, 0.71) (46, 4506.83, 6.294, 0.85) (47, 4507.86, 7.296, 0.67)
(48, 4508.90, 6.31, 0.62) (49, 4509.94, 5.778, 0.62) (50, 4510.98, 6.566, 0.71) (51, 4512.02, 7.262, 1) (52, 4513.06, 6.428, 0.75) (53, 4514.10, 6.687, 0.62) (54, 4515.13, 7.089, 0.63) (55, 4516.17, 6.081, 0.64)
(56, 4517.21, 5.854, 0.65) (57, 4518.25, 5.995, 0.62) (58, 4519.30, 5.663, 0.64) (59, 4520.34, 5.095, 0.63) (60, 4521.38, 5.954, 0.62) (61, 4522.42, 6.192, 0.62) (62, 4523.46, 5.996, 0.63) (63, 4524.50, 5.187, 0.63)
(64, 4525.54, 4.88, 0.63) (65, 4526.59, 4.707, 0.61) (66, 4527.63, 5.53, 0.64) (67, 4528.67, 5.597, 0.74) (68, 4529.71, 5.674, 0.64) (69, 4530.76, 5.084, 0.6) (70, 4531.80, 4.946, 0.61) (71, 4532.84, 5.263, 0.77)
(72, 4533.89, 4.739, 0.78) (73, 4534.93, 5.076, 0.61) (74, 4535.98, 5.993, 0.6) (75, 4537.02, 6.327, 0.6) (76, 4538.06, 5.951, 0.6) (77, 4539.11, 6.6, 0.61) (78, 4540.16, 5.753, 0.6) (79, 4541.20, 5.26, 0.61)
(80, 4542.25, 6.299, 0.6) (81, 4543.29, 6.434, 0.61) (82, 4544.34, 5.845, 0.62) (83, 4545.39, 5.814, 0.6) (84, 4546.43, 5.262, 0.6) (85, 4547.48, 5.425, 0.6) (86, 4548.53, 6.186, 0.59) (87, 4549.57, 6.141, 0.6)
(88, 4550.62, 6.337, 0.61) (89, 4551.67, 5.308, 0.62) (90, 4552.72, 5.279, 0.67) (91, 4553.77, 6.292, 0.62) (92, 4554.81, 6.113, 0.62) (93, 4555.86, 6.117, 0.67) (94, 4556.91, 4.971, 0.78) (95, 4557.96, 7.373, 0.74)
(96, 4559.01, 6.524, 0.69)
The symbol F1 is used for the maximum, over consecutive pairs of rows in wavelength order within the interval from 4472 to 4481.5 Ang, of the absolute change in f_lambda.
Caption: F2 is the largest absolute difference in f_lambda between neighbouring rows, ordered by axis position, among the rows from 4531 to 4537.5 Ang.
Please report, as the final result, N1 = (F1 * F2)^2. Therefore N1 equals 6.2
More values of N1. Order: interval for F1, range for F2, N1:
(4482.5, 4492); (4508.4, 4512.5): 1.3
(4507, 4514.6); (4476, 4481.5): 2.4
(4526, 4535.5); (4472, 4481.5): 5.0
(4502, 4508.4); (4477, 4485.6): 7.4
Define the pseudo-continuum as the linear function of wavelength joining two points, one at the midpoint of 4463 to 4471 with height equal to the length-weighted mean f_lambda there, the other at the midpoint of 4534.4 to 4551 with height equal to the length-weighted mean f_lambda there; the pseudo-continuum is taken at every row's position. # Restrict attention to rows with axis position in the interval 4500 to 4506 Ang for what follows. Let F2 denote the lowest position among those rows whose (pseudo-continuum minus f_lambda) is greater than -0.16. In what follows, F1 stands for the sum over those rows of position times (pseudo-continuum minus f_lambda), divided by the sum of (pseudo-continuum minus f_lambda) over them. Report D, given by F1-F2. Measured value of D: -2.7 Ang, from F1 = 4503.1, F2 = 4505.79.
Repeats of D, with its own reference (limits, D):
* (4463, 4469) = 2.1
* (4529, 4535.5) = 3.1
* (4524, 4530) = 1.7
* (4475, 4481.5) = 0.0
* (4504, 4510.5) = 1.3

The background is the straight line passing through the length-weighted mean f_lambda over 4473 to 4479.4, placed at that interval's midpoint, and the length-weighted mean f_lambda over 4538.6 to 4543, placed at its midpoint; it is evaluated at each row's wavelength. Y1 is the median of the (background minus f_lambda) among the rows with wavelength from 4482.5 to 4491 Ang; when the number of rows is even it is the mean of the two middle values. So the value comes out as 0.78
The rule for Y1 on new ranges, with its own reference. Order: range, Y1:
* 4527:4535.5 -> 0.86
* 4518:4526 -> 0.26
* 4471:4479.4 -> 0.15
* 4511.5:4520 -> -0.17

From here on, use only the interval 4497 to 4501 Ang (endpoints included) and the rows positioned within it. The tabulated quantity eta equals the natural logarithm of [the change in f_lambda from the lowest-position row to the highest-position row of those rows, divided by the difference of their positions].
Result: -1.3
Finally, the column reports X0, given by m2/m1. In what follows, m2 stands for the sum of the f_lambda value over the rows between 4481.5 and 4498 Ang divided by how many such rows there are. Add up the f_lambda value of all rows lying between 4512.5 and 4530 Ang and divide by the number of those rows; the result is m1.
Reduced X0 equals 0.93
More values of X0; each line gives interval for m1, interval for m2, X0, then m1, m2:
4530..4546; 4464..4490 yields 0.97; 5.7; 5.5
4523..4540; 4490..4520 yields 1.11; 5.5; 6.1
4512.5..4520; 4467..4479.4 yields 0.90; 6.3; 5.6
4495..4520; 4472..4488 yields 0.93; 6.2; 5.8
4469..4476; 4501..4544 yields 1.05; 5.6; 5.9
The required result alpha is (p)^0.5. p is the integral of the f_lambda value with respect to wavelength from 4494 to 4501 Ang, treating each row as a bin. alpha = 6.43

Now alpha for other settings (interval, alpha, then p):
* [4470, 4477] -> 6.38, 40.7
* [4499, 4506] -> 6.46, 41.7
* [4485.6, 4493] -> 6.21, 38.5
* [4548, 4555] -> 6.45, 41.6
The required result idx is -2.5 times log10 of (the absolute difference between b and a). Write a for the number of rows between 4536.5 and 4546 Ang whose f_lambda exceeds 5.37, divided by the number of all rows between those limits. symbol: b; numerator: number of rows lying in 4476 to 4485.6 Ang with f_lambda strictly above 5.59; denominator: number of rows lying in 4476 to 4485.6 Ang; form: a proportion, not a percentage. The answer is 1.6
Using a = 0.89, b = 0.67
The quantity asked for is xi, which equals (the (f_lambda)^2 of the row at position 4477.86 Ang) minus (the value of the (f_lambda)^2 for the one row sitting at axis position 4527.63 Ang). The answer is 14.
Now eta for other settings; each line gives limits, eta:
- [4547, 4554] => -2.0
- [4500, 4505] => -1.2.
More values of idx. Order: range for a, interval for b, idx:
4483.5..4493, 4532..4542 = 2.4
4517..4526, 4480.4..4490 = 1.2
